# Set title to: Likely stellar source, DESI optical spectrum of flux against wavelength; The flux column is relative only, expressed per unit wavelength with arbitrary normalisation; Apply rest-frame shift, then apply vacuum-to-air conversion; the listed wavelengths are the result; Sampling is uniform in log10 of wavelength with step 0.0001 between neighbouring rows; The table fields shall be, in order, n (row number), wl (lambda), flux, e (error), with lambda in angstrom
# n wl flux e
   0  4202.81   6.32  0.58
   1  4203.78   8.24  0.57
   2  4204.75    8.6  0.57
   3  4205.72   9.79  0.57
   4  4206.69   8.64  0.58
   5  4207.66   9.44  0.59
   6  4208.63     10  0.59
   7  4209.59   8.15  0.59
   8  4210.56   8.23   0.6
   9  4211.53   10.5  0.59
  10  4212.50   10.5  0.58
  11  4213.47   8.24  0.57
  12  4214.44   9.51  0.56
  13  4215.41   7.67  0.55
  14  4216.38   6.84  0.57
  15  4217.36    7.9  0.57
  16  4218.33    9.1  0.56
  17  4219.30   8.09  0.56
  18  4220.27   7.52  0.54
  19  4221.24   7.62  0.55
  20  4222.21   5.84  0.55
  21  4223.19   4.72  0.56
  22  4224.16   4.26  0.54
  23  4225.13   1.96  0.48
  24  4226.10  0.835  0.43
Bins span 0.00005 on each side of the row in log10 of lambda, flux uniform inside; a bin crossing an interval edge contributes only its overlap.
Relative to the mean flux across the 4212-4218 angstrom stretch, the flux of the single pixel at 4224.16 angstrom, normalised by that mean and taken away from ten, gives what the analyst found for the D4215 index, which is 9.50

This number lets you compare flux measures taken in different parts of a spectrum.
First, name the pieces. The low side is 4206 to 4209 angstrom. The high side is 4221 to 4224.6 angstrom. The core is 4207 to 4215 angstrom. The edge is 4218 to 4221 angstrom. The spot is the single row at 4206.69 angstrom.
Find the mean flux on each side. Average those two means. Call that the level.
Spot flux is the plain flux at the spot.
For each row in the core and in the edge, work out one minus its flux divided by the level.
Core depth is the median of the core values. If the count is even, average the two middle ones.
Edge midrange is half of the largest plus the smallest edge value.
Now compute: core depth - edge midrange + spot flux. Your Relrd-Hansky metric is 8.48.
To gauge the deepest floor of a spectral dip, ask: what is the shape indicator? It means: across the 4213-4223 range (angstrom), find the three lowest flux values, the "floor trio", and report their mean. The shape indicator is 6.7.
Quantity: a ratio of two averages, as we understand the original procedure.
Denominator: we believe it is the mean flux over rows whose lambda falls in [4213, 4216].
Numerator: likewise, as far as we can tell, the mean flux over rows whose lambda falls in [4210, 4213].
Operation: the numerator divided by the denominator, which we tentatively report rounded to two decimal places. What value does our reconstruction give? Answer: 1.15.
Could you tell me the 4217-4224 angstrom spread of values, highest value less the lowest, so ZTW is 4.4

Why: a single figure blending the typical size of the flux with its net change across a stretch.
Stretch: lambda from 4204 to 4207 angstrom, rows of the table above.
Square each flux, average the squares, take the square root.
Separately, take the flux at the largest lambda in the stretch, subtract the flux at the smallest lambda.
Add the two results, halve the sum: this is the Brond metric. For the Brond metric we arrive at 4.53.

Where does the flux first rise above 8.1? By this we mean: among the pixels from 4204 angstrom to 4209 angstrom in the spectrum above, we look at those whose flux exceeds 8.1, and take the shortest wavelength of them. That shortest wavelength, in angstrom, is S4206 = 4204.75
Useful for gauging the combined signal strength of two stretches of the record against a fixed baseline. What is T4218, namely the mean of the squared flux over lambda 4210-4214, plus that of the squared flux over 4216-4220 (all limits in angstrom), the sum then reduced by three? 150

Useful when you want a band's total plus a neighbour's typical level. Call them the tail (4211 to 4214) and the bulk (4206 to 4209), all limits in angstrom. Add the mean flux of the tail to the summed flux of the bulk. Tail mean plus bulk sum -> 37.8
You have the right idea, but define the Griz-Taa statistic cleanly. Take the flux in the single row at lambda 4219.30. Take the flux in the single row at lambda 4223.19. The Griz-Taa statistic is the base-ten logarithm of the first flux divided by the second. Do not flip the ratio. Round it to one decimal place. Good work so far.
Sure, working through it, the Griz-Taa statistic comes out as 0.2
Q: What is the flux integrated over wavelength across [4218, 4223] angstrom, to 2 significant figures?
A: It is 37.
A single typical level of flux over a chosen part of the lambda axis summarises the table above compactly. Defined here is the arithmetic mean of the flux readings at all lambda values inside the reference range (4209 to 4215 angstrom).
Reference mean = 9.2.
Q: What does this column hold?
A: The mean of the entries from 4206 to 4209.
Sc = 9.4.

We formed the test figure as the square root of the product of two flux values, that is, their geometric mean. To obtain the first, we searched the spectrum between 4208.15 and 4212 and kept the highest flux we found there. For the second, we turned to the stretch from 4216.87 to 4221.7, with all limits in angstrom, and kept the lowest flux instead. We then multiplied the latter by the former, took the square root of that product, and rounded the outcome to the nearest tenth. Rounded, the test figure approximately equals 8.9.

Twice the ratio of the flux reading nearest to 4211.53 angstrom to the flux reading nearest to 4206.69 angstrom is 2.43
